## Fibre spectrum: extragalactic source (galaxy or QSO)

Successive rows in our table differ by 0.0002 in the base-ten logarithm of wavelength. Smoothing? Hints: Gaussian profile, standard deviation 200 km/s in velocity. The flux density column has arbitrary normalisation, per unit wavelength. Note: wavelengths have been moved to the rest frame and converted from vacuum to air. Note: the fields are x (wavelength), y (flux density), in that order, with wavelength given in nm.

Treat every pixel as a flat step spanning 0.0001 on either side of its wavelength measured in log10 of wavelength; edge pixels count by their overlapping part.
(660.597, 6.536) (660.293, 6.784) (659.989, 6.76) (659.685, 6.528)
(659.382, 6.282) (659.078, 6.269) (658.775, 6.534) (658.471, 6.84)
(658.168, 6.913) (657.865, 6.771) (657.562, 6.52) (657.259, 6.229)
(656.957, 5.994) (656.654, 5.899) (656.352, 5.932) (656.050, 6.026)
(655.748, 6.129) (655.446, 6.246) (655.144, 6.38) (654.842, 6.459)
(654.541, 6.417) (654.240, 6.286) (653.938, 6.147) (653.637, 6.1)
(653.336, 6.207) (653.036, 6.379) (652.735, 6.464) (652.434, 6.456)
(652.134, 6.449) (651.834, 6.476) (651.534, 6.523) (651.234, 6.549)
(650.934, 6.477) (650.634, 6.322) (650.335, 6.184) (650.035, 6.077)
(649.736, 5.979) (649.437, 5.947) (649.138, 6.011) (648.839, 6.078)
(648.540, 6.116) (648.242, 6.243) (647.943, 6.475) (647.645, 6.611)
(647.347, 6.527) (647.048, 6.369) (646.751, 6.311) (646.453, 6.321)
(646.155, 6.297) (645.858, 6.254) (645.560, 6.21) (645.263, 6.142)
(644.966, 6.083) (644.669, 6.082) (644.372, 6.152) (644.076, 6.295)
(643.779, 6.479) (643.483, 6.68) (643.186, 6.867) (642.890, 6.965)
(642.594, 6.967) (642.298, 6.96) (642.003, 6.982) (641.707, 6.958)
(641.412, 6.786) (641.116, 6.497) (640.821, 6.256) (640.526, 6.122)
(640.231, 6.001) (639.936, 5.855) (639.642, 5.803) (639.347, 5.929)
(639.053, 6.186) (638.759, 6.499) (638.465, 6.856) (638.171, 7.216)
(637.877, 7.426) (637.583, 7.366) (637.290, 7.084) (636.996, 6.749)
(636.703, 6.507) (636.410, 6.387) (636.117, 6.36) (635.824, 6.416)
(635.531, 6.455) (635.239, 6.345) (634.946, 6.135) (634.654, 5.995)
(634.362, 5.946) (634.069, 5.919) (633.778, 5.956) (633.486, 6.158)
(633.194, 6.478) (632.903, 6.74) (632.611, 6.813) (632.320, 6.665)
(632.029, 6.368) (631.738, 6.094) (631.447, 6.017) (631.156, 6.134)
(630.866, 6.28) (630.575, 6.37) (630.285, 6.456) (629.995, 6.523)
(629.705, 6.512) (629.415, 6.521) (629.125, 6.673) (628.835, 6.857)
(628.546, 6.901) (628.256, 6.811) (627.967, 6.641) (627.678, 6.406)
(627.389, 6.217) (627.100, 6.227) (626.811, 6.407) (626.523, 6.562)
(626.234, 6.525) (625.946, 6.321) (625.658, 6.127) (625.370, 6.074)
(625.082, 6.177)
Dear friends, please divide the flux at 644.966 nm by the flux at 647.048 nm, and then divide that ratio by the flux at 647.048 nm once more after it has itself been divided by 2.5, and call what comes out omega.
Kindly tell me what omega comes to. 0.37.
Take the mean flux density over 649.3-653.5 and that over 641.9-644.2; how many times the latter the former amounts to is 0.933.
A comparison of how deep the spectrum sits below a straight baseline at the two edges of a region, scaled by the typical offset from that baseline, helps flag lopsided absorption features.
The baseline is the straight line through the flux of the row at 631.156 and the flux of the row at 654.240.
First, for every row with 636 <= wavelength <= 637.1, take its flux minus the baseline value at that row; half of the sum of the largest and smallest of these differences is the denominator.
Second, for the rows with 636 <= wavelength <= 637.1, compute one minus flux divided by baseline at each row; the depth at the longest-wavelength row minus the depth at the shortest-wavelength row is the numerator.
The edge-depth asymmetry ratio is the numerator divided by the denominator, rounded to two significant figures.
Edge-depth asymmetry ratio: -0.16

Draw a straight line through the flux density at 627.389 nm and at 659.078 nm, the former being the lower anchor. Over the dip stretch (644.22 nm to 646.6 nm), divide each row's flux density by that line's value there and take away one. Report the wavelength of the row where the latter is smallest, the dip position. 644.669 nm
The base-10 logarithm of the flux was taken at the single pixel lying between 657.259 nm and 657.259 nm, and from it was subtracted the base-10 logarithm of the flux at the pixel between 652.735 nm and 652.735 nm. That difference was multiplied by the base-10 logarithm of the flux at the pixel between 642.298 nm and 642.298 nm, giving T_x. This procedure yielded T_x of -0.01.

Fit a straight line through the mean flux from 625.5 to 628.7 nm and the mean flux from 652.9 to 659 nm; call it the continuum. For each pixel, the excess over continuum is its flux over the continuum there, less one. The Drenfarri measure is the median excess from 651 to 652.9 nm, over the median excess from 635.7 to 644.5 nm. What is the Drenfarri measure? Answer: 1.3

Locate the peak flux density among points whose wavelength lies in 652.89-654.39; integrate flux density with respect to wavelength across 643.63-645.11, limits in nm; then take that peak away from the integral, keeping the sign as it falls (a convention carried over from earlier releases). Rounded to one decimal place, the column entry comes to 2.8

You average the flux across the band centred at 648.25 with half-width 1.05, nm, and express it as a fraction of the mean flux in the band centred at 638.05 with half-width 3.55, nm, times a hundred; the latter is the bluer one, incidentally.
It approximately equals 97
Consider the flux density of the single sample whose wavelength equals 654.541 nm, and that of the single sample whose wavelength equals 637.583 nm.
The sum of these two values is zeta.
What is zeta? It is 13.8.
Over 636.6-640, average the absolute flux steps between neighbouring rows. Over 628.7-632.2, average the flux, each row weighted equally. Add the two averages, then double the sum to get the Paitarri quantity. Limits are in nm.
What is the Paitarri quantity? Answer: 13.3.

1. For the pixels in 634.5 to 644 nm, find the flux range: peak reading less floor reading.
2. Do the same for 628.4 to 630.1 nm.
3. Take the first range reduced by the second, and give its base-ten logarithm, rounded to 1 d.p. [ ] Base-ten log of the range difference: 0.1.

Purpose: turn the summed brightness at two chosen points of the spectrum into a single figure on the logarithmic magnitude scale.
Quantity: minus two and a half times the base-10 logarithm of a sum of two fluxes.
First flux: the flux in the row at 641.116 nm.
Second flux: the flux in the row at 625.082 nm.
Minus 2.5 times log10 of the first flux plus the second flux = -2.76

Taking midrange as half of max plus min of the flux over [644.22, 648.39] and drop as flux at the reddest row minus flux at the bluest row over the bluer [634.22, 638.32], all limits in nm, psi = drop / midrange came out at 0.20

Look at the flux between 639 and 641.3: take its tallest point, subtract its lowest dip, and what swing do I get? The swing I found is 0.69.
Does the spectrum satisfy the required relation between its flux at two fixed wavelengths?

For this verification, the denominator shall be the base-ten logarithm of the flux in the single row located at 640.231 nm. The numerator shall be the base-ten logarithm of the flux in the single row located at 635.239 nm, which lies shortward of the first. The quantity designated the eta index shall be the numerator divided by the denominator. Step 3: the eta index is 1.03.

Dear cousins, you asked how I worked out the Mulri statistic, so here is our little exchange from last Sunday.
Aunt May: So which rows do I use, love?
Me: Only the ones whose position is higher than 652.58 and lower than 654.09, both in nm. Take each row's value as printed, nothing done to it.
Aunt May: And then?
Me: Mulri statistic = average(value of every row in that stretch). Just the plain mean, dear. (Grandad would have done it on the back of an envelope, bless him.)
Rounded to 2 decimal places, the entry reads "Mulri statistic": 6.26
